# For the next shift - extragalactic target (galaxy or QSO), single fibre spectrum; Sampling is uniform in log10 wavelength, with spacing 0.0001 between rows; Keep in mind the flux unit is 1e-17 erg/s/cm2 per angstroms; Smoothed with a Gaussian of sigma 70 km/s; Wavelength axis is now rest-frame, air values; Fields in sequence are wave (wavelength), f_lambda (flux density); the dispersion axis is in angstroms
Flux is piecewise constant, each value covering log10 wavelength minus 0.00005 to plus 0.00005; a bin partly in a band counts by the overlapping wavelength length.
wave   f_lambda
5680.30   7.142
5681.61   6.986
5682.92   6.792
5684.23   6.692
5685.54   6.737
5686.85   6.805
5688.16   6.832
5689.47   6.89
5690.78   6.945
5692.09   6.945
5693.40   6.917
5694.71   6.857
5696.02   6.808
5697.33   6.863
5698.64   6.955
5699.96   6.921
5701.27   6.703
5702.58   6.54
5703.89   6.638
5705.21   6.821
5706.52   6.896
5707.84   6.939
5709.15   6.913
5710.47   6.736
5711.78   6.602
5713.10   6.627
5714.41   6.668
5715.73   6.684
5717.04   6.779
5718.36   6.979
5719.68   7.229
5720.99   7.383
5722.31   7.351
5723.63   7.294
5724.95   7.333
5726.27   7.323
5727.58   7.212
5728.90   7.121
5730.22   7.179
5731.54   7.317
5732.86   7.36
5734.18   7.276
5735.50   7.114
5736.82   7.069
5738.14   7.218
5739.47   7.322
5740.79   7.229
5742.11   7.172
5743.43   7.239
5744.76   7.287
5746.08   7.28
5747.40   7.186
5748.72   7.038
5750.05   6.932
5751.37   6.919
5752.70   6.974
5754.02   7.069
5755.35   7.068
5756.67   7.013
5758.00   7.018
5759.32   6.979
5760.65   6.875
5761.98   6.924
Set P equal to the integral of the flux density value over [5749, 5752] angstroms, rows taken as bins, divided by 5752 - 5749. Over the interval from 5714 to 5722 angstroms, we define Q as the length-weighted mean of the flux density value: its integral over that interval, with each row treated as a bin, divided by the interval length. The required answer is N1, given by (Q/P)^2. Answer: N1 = 1.01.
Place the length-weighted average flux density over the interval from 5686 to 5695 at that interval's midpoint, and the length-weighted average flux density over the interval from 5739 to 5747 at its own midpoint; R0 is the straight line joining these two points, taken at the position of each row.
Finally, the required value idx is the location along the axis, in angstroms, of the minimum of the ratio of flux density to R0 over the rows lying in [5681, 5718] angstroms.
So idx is 5702.58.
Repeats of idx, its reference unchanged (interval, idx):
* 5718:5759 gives 5751.37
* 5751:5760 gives 5751.37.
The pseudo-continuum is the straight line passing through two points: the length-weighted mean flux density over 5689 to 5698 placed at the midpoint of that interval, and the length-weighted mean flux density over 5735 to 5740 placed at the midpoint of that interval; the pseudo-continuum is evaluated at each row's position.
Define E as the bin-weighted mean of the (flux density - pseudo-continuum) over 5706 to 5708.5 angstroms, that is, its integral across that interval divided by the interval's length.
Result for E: -0.06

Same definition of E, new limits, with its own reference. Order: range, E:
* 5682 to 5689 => -0.06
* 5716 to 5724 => 0.08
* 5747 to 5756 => -0.23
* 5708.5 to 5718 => -0.29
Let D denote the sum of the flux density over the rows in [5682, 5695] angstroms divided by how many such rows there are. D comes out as 6.84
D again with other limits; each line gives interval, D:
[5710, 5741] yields 7.10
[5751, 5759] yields 7.01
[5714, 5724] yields 7.05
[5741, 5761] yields 7.07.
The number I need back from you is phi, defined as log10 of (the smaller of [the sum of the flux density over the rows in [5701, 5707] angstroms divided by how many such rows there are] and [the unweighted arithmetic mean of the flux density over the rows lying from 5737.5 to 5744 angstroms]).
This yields 0.827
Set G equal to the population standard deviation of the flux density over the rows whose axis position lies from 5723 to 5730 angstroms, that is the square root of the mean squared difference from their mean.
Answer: 0.080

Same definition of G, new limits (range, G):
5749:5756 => 0.065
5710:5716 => 0.046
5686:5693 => 0.057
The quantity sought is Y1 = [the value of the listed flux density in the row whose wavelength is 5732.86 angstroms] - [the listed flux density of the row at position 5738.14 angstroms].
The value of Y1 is 0.14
